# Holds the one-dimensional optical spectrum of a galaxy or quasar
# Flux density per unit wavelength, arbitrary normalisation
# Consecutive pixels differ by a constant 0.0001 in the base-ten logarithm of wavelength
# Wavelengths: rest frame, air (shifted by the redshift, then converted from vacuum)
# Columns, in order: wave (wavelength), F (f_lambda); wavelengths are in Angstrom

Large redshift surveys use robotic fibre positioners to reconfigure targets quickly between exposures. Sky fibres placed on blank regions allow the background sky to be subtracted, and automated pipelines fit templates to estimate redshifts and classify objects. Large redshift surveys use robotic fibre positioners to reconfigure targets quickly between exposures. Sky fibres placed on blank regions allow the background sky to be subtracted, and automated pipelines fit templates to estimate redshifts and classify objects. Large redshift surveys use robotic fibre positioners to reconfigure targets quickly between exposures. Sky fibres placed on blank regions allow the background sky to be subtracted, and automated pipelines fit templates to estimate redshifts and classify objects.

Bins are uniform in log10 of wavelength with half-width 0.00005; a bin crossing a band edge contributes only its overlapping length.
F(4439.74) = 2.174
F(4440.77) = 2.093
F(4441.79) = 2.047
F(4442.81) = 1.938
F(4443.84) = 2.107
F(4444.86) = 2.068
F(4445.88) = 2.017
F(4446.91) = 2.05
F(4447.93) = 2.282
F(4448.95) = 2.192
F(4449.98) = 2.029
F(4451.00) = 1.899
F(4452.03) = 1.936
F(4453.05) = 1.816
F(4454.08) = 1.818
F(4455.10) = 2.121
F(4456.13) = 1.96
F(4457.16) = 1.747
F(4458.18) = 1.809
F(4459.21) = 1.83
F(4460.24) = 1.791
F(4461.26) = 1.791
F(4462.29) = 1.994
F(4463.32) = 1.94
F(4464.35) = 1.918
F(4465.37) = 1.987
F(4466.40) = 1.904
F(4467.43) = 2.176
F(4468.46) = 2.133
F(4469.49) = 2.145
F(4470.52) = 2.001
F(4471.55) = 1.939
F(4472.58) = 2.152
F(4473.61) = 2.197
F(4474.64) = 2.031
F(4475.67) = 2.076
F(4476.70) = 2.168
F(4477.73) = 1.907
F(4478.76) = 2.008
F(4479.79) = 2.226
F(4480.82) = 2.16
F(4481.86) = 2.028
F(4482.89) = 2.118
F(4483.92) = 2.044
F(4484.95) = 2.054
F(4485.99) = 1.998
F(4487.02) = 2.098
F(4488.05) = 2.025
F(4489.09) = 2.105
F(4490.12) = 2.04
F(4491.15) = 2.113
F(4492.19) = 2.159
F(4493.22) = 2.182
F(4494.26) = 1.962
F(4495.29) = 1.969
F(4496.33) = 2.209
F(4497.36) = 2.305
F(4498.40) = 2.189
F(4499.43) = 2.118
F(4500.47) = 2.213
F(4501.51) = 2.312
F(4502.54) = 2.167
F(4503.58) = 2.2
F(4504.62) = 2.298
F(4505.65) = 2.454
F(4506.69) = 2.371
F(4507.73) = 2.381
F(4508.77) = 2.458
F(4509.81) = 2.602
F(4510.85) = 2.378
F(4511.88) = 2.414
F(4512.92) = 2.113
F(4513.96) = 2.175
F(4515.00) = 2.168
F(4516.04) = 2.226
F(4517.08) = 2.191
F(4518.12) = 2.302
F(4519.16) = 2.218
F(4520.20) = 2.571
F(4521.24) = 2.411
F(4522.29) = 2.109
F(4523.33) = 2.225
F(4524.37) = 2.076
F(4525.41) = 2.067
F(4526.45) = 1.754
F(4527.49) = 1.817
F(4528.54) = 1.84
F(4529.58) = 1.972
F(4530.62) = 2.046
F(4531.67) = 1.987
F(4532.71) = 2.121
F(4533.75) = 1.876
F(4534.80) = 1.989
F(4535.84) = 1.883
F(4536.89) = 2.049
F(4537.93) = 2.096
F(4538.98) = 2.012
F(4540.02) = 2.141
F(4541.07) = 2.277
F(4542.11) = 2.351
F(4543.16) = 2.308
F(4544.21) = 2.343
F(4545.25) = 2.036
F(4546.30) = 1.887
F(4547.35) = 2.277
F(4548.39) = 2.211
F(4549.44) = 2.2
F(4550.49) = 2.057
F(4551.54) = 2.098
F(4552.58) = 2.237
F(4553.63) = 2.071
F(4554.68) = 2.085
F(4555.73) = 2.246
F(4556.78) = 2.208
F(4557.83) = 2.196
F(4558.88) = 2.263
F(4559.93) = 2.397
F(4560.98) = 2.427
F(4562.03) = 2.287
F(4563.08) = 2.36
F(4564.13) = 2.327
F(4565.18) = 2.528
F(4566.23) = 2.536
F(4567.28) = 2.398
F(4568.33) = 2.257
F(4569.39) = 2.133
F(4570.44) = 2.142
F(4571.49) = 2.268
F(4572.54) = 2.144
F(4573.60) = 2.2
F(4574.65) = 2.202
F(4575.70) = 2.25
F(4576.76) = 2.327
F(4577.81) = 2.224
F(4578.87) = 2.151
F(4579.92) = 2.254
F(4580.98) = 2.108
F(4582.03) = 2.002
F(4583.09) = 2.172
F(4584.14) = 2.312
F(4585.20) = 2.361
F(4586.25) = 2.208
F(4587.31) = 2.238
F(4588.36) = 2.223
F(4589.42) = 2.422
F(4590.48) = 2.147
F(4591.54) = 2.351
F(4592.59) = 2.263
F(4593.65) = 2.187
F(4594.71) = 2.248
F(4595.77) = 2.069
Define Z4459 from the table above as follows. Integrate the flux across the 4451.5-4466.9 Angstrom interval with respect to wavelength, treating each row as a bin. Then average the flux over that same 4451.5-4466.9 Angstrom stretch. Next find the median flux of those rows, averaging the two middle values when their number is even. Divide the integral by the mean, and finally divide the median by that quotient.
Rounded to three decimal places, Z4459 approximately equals 0.124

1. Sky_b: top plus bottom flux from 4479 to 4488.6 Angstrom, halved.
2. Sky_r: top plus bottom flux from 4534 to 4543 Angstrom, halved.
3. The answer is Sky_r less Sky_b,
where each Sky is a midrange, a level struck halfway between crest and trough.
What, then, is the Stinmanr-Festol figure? 0.0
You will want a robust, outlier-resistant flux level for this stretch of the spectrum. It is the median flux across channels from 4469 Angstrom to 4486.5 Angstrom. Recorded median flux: 2.05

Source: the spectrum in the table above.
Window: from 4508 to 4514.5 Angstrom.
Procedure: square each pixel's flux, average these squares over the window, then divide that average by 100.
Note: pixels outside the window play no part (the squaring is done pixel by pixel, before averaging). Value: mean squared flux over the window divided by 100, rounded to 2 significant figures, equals 0.056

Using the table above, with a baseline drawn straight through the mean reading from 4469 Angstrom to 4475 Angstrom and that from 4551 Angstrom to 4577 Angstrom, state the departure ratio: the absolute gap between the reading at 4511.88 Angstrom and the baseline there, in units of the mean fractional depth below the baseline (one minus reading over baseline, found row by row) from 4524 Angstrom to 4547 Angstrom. 3.5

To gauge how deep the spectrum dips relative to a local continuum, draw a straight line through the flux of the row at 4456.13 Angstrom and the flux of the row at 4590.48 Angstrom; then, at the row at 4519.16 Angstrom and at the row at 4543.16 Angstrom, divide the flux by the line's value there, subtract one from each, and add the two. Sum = 0.19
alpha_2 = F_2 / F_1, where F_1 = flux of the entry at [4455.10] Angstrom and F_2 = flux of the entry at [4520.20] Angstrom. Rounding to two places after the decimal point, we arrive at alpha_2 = 1.21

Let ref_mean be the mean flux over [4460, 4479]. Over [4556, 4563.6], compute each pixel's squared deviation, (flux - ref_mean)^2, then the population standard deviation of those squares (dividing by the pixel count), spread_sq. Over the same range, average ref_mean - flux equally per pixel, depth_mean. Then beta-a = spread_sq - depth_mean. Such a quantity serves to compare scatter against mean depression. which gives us 0.34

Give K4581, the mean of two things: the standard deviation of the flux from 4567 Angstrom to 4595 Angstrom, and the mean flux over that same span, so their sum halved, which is 1.16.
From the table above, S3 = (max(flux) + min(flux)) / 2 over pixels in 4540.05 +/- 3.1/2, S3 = 2.14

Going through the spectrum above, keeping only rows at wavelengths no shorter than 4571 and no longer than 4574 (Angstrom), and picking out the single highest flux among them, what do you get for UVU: 2.268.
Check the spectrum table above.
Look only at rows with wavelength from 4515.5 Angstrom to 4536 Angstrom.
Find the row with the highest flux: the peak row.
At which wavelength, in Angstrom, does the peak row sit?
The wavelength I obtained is 4520.20 Angstrom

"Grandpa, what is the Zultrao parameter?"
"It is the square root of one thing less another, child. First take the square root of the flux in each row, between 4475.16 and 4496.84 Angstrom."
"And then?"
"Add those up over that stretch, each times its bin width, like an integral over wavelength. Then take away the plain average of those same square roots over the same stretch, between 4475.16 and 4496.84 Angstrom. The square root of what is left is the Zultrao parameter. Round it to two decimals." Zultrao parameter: 5.46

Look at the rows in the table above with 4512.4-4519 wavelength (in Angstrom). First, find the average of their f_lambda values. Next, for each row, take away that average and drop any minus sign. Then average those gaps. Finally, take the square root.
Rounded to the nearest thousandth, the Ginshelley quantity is 0.213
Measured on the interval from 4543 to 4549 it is 0.379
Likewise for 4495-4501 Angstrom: 0.287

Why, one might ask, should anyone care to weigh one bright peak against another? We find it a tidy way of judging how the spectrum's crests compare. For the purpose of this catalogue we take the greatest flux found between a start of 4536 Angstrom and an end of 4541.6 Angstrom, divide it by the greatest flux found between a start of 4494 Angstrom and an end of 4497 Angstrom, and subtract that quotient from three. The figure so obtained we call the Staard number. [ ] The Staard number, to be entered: 1.97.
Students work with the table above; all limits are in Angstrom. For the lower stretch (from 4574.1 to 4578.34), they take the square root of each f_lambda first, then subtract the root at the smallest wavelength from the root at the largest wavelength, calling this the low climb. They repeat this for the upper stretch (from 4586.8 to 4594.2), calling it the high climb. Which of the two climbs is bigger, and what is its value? 0.007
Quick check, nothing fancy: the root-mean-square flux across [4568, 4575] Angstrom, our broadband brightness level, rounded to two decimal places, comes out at 2.19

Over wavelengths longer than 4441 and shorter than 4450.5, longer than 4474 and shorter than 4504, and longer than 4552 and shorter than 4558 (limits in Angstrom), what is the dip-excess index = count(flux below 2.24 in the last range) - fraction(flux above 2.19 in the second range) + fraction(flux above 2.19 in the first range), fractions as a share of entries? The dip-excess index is 5.0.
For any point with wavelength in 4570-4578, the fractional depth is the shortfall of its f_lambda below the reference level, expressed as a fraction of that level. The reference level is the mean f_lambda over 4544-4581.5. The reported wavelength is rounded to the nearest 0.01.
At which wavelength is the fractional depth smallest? 4576.76 Angstrom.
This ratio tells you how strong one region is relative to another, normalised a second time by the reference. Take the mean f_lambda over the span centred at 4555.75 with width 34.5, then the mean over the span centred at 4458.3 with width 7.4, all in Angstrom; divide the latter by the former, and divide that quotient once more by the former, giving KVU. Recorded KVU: 0.37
